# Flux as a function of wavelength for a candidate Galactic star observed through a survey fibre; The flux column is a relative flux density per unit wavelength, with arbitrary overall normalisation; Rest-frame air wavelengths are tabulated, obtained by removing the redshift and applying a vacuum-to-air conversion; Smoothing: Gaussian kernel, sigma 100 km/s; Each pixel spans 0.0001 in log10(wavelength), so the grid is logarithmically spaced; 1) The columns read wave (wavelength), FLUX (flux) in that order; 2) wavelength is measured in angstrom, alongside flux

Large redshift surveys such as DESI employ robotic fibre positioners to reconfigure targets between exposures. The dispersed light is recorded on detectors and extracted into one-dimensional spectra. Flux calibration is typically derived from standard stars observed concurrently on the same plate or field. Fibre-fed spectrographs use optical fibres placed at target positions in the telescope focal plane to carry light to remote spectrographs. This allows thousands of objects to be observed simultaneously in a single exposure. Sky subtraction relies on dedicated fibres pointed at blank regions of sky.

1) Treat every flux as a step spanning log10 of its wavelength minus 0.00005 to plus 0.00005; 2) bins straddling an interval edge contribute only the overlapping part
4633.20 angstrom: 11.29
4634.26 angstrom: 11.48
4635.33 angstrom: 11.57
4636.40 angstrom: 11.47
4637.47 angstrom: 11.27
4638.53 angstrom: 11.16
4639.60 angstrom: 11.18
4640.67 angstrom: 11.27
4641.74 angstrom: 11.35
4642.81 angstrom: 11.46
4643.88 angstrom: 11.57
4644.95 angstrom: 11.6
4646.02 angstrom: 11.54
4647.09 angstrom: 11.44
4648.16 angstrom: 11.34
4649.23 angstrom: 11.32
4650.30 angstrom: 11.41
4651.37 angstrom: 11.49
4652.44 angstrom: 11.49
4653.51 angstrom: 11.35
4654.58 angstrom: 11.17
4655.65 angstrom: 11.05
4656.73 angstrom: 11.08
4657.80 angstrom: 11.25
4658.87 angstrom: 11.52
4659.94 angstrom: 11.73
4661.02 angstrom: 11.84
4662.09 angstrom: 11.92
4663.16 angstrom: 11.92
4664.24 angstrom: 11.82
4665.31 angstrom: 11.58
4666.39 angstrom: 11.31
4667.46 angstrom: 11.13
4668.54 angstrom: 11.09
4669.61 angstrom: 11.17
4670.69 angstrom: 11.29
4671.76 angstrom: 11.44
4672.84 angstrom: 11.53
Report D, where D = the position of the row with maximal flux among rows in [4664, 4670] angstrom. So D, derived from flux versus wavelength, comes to 4664.24 angstrom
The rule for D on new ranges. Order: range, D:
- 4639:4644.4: 4643.88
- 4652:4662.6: 4662.09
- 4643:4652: 4644.95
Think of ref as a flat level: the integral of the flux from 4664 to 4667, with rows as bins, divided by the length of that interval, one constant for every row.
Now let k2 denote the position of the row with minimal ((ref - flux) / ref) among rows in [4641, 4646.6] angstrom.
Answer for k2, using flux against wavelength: 4644.95 angstrom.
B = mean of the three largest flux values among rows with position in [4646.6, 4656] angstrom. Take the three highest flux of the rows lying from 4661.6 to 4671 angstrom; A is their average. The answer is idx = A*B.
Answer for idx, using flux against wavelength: 136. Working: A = 11.89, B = 11.5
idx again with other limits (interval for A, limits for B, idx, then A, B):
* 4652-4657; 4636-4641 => 129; 11.34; 11.3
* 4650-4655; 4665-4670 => 130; 11.46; 11.4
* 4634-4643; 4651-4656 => 132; 11.51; 11.4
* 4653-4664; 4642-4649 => 138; 11.89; 11.6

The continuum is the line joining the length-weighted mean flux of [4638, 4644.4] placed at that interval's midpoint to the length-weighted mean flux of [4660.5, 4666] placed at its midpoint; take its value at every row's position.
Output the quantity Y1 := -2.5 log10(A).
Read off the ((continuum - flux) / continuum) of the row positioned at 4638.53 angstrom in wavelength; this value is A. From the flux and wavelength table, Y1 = 5.0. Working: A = 0.010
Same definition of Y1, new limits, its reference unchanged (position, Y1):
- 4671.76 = 3.4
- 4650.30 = 5.0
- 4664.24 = 9.4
